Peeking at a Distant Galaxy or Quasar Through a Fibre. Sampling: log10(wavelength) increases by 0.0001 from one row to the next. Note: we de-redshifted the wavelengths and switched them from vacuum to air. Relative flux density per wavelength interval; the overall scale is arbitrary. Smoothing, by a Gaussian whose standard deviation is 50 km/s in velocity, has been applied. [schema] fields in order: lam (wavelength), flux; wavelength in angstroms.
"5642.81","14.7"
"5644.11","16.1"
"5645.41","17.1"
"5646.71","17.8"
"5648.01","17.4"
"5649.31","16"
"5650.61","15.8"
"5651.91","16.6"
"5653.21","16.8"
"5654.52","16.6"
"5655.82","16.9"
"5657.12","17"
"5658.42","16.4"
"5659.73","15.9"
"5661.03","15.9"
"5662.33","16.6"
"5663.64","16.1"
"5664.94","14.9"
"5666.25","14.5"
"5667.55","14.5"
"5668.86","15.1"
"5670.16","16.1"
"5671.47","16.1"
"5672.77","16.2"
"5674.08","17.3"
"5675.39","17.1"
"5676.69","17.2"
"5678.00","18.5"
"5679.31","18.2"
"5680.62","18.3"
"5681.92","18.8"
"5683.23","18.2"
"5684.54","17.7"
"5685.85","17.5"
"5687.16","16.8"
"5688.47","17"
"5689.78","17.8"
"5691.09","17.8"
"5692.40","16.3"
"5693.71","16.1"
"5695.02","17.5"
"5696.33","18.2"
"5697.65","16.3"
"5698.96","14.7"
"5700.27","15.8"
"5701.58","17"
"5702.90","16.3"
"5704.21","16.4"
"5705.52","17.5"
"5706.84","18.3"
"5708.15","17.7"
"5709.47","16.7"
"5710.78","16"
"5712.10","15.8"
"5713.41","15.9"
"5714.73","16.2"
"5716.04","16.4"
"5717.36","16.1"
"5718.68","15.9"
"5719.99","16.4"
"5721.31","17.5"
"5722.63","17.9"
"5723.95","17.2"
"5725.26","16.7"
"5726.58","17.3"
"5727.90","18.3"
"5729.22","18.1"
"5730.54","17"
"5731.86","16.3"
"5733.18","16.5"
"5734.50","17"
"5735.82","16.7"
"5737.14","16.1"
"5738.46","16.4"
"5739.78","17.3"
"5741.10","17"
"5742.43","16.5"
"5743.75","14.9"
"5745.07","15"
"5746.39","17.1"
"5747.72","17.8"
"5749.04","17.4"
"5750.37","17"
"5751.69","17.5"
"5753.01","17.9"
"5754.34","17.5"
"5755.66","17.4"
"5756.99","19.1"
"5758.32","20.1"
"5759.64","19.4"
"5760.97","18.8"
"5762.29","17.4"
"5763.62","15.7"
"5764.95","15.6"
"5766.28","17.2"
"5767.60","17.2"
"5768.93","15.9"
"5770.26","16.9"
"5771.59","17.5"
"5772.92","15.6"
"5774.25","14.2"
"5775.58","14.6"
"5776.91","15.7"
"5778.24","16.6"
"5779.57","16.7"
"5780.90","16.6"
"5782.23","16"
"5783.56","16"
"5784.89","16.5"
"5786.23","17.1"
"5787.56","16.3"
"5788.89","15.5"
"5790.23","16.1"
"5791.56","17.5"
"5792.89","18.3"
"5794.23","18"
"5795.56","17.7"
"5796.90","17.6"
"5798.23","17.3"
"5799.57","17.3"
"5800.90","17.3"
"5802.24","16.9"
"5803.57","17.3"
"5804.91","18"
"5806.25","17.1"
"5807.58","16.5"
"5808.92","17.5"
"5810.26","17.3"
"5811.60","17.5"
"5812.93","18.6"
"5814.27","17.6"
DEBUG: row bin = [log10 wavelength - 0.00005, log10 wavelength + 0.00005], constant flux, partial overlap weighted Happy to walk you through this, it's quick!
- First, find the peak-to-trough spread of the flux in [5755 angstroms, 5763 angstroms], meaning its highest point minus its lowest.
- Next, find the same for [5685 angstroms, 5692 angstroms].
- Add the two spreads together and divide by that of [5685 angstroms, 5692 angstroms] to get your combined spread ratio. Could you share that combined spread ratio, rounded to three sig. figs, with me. 3.70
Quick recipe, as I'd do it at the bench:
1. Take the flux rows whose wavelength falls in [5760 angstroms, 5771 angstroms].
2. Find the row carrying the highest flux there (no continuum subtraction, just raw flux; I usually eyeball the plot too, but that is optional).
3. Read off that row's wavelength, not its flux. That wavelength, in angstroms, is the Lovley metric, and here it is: 5760.97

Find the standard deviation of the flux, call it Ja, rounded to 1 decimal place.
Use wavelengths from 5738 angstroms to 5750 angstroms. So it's 1.0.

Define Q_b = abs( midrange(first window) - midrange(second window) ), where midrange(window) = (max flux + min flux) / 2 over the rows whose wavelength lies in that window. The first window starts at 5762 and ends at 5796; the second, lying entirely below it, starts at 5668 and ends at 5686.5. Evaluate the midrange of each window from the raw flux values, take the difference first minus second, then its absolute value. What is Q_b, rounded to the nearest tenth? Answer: 0.7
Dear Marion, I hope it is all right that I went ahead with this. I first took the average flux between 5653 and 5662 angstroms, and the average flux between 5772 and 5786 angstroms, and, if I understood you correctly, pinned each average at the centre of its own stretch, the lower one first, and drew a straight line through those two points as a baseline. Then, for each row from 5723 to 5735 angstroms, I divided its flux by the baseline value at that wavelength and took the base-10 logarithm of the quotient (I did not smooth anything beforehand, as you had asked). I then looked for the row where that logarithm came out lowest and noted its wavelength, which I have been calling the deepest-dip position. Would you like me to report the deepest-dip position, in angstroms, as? 5731.86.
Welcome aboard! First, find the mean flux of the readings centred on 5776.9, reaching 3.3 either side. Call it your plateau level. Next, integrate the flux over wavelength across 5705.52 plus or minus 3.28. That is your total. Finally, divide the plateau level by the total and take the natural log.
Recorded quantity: -1.98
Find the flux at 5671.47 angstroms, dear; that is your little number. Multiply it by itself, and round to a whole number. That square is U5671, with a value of 259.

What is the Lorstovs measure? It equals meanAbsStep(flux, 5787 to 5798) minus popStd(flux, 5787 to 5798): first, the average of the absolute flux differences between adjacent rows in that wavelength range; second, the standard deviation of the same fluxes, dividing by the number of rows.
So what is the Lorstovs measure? -0.34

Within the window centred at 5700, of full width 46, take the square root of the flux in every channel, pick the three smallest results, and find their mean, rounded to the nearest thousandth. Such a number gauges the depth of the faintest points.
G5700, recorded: 3.928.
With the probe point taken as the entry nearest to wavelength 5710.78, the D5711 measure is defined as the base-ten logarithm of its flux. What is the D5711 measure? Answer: 1.20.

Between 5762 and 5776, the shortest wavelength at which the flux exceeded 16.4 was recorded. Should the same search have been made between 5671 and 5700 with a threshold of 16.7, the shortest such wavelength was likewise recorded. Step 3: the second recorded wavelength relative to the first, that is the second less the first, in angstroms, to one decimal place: -88.2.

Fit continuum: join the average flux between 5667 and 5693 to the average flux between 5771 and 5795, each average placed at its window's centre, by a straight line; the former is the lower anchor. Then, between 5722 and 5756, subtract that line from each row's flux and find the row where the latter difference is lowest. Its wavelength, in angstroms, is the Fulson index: 5743.75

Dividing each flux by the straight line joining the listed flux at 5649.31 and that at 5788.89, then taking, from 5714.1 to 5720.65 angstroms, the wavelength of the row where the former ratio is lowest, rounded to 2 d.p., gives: 5718.68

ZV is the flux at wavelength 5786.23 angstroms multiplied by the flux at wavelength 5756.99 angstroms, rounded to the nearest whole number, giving 327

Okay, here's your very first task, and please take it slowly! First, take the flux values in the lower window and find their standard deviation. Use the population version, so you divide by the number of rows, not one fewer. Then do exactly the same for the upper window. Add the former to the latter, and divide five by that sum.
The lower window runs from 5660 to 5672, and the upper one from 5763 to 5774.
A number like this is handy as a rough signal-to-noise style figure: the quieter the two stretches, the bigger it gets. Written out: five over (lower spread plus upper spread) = 3.3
